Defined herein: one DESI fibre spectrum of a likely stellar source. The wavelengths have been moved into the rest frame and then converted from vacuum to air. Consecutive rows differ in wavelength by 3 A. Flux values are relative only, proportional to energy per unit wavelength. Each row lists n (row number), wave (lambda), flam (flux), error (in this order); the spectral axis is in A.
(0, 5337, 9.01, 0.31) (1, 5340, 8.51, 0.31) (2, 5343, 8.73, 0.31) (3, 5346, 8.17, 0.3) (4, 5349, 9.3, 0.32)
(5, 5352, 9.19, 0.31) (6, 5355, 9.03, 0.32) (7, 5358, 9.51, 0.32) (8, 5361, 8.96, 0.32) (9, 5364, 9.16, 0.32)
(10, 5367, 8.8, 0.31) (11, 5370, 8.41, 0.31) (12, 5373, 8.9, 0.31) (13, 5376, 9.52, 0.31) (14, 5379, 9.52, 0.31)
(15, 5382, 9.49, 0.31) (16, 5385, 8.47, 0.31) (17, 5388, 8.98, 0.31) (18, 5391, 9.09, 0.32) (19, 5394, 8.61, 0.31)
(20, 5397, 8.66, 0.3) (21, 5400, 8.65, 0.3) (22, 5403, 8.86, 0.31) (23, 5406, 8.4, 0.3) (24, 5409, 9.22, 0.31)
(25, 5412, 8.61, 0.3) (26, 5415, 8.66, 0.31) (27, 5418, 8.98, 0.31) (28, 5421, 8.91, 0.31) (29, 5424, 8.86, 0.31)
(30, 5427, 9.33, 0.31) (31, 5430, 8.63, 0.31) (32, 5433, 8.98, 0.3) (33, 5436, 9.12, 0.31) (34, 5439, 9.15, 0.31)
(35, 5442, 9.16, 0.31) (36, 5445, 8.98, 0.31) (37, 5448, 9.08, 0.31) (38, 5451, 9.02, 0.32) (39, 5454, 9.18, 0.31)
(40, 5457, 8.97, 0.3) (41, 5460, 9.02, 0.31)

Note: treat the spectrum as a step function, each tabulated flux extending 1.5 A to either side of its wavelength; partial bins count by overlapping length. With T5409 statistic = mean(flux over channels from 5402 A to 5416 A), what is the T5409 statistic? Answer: 8.75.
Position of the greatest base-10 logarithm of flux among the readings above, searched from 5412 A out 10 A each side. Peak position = 5409 A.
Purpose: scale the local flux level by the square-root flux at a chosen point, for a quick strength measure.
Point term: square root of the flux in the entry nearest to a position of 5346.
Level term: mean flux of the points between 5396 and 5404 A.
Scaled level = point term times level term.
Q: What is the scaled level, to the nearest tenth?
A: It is 24.9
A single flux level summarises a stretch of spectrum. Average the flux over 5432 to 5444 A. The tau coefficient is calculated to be 9.1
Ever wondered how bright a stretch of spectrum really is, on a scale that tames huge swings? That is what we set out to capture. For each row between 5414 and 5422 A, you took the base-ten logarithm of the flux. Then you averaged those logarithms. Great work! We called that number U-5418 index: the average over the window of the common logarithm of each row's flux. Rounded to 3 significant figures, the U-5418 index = 0.947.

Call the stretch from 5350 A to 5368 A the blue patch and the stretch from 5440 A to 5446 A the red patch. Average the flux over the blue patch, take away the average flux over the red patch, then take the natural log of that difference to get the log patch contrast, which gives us -3.3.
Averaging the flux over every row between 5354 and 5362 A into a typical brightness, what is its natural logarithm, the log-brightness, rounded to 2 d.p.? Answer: 2.22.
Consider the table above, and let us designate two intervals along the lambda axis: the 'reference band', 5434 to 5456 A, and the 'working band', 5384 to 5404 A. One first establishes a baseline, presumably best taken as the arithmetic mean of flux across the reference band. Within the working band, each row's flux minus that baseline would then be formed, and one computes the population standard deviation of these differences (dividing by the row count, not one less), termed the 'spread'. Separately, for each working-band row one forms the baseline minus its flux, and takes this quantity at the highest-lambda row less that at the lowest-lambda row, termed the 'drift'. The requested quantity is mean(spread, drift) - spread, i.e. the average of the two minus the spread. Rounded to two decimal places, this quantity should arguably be -0.30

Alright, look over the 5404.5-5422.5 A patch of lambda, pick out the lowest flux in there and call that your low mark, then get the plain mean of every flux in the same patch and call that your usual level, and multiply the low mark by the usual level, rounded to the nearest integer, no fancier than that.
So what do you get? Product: 74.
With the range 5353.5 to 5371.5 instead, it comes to 76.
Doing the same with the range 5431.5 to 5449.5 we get 82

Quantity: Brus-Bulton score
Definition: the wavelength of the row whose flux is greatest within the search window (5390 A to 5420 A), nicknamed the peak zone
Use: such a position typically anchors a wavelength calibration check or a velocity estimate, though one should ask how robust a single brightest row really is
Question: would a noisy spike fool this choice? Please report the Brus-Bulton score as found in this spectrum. 5409 A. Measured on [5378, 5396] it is 5379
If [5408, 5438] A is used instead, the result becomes 5427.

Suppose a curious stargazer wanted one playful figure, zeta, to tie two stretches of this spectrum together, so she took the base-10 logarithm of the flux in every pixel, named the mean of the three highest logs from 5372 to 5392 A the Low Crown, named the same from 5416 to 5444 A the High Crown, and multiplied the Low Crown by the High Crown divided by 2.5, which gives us 0.377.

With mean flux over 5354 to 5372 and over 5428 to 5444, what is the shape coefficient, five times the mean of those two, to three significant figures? 45.0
